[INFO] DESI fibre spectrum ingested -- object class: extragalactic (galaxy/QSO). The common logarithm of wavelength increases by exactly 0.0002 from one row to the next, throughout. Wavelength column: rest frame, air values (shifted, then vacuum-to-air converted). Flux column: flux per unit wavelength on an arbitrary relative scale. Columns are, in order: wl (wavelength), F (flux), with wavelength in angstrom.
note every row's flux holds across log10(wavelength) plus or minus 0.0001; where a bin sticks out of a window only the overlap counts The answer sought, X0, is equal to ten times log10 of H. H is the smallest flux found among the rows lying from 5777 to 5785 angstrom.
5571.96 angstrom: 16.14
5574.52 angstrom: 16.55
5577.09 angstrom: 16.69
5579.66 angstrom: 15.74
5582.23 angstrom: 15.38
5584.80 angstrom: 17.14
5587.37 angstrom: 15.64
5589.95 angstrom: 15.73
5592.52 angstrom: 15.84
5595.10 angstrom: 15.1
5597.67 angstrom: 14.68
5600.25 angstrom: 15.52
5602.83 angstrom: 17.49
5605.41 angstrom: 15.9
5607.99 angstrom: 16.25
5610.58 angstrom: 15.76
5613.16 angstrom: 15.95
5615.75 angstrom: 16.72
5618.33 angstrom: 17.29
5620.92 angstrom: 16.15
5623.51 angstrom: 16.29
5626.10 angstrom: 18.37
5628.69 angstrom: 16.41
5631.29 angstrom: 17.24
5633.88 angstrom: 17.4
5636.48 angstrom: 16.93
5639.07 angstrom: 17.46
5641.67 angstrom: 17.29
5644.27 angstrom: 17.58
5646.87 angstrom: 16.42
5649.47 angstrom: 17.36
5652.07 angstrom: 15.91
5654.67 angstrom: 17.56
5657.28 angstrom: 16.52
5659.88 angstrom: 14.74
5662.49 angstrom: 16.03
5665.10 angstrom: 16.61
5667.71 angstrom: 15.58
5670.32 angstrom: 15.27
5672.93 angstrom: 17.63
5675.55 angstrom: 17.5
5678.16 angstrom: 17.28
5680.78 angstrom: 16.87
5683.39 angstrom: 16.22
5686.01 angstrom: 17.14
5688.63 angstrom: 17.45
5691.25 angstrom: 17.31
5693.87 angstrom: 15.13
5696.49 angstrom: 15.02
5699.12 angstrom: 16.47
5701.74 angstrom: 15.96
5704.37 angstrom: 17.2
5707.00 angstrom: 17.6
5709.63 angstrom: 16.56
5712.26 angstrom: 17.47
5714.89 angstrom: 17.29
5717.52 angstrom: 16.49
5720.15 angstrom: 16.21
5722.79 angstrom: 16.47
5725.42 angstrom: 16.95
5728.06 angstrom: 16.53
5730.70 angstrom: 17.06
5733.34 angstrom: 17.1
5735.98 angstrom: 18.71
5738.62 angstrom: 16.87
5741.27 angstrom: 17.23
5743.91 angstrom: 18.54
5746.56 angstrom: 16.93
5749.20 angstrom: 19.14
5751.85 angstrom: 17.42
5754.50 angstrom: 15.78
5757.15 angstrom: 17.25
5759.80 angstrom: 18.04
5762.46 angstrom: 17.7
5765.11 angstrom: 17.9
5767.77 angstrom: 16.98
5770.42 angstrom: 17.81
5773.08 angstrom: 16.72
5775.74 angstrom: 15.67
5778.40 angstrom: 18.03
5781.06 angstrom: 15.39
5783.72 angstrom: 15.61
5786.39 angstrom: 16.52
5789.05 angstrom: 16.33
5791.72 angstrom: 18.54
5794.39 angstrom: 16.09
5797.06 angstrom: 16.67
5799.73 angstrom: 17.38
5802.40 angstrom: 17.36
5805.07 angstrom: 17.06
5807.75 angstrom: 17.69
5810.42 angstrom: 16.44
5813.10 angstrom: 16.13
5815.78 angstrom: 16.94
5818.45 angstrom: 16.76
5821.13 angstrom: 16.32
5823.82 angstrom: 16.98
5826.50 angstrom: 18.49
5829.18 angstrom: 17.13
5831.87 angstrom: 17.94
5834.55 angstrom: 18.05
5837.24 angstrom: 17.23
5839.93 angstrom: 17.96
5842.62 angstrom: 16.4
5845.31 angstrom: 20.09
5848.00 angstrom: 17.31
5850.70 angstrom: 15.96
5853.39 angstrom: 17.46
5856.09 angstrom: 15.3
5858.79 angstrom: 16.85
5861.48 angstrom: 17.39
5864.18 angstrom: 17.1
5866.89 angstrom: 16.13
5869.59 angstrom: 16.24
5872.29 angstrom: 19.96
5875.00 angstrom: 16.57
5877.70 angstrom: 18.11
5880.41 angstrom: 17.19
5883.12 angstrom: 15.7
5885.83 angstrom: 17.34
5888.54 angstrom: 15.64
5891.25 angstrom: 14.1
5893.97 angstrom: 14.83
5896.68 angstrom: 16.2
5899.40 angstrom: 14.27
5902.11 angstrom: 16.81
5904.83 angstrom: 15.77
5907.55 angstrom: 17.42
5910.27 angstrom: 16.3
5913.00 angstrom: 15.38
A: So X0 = 11.9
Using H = 15.39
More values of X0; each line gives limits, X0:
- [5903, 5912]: 12.0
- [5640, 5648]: 12.2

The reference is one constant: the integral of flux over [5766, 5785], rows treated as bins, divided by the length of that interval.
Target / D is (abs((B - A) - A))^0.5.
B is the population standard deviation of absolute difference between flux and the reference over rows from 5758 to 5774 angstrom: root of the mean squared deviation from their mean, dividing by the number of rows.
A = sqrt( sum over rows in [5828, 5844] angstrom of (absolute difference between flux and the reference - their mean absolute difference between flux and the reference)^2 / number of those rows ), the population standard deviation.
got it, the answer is 0.7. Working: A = 0.47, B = 0.49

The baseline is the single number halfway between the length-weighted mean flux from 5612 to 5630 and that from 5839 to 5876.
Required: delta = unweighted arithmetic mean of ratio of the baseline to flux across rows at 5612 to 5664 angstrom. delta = 1.01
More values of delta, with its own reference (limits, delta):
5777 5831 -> 1.01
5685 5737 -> 1.01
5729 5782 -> 0.98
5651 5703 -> 1.04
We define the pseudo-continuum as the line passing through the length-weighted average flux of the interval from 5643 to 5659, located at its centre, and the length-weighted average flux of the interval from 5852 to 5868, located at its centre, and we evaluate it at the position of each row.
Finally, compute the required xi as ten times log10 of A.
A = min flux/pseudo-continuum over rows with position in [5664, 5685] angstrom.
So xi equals -0.42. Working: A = 0.91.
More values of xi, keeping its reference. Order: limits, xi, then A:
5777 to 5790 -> -0.37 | 0.92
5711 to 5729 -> -0.15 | 0.97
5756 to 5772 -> 0.05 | 1.01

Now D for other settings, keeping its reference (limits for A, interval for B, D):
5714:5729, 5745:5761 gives 0.6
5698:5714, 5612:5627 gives 0.4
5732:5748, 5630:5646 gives 1.1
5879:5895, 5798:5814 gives 1.1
